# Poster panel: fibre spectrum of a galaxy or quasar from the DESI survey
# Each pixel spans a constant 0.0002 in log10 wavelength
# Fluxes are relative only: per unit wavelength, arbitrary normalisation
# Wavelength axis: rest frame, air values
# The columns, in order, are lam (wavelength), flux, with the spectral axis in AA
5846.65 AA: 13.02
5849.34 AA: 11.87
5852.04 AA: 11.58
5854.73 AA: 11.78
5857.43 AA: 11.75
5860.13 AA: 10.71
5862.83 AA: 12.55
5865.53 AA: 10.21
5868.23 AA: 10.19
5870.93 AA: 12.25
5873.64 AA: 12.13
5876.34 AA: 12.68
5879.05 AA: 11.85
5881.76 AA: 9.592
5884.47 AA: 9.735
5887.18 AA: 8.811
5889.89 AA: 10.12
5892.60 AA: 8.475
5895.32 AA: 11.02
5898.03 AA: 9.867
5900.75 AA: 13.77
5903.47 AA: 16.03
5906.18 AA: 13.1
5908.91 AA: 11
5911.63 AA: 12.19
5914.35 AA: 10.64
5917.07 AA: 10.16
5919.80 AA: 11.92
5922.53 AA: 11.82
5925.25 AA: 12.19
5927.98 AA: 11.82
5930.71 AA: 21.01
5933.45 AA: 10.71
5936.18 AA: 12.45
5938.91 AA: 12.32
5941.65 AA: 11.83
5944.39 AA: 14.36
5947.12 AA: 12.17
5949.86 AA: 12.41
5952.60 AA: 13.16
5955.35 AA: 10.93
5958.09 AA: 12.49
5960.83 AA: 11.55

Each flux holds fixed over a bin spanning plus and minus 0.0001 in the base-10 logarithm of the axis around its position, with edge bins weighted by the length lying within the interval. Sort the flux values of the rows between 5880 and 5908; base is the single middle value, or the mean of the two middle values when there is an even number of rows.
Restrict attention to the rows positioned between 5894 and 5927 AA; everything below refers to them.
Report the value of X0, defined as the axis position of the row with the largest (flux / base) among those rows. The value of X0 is 5903.47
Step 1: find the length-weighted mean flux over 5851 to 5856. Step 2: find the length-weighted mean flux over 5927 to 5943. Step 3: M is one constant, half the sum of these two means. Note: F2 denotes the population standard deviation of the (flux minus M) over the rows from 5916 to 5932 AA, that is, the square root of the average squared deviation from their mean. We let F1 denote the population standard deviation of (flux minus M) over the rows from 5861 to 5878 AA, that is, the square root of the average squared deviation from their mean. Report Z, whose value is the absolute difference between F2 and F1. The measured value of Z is 2.5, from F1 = 1.1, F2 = 3.6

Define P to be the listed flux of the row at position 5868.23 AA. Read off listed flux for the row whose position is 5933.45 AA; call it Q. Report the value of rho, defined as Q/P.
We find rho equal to 1.05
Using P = 10.19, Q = 10.71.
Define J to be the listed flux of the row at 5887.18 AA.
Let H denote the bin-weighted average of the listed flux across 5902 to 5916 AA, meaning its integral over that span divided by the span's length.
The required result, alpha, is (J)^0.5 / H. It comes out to 0.236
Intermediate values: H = 12.6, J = 8.811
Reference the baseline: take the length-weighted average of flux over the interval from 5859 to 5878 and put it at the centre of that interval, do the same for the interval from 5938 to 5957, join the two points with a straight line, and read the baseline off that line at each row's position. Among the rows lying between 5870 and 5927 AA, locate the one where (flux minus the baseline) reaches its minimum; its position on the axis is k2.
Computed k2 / 5892.60 AA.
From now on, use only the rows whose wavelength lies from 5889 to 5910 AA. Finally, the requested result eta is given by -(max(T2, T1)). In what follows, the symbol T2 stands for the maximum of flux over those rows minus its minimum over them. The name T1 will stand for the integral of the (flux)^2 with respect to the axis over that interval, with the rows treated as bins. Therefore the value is -2996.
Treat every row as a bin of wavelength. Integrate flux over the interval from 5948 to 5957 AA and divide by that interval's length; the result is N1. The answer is 12.2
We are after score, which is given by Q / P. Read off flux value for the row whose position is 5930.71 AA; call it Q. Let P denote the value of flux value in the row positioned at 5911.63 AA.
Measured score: 1.72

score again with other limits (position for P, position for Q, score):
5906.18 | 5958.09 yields 0.95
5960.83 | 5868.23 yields 0.88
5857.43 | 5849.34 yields 1.01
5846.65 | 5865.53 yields 0.78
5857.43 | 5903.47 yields 1.36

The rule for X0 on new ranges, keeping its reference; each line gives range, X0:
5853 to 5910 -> 5903.47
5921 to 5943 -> 5930.71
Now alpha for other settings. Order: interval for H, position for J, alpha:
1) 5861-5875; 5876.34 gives 0.311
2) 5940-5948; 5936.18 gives 0.275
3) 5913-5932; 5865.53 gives 0.250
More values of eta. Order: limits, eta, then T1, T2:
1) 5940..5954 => -2294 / 2294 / 2.5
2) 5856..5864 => -1090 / 1090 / 1.8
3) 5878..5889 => -1102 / 1102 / 3.0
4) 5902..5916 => -2258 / 2258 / 5.4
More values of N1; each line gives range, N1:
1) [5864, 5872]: 10.9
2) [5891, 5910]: 11.9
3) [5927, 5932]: 16.7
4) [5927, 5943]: 13.4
